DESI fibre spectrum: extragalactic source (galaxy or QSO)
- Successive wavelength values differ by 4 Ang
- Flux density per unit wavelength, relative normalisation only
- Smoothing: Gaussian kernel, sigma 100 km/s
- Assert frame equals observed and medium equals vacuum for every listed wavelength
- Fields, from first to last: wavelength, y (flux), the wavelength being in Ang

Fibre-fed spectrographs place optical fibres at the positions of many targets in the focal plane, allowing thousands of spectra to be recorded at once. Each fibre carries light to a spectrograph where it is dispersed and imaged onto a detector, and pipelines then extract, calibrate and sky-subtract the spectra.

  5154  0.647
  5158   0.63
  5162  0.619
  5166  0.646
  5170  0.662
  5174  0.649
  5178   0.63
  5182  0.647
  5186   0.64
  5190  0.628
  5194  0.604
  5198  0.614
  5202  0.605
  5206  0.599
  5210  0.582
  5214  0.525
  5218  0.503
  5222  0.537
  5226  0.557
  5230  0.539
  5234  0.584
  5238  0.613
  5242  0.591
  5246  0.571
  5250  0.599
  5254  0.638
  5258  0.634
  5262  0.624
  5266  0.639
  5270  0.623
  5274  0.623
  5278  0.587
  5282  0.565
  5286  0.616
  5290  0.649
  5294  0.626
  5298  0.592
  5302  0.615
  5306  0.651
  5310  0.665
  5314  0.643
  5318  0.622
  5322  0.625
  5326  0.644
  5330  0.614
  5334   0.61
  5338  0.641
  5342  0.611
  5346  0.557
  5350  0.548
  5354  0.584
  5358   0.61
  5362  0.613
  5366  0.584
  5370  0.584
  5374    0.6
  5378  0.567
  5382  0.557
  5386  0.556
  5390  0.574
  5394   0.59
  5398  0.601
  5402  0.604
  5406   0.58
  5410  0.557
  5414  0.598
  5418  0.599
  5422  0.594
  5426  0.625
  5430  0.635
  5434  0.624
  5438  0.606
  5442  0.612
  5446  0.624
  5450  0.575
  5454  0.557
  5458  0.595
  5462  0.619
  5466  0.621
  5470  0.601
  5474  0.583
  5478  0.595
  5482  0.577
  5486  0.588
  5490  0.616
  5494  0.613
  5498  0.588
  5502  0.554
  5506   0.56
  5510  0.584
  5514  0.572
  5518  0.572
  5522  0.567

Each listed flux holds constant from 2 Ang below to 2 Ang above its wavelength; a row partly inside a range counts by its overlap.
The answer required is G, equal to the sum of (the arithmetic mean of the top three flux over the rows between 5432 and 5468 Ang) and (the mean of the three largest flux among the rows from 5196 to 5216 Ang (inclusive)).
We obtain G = 1.23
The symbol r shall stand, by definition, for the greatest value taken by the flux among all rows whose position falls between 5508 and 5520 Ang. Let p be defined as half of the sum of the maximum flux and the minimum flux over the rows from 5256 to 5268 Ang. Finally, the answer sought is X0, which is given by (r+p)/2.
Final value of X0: 0.608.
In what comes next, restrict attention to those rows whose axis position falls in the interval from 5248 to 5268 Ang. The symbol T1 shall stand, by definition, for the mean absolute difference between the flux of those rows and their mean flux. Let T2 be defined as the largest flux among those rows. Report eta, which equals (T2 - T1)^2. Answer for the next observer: 0.39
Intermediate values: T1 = 0.012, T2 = 0.639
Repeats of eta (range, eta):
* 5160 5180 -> 0.42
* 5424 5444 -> 0.39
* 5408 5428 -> 0.37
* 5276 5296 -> 0.39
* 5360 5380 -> 0.36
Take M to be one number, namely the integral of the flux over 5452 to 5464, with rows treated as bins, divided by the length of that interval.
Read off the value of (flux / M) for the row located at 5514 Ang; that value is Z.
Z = 0.97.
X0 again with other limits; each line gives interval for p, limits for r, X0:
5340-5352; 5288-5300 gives 0.614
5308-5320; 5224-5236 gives 0.614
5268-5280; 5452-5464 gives 0.612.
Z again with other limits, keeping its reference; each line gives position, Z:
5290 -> 1.10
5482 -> 0.98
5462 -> 1.05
